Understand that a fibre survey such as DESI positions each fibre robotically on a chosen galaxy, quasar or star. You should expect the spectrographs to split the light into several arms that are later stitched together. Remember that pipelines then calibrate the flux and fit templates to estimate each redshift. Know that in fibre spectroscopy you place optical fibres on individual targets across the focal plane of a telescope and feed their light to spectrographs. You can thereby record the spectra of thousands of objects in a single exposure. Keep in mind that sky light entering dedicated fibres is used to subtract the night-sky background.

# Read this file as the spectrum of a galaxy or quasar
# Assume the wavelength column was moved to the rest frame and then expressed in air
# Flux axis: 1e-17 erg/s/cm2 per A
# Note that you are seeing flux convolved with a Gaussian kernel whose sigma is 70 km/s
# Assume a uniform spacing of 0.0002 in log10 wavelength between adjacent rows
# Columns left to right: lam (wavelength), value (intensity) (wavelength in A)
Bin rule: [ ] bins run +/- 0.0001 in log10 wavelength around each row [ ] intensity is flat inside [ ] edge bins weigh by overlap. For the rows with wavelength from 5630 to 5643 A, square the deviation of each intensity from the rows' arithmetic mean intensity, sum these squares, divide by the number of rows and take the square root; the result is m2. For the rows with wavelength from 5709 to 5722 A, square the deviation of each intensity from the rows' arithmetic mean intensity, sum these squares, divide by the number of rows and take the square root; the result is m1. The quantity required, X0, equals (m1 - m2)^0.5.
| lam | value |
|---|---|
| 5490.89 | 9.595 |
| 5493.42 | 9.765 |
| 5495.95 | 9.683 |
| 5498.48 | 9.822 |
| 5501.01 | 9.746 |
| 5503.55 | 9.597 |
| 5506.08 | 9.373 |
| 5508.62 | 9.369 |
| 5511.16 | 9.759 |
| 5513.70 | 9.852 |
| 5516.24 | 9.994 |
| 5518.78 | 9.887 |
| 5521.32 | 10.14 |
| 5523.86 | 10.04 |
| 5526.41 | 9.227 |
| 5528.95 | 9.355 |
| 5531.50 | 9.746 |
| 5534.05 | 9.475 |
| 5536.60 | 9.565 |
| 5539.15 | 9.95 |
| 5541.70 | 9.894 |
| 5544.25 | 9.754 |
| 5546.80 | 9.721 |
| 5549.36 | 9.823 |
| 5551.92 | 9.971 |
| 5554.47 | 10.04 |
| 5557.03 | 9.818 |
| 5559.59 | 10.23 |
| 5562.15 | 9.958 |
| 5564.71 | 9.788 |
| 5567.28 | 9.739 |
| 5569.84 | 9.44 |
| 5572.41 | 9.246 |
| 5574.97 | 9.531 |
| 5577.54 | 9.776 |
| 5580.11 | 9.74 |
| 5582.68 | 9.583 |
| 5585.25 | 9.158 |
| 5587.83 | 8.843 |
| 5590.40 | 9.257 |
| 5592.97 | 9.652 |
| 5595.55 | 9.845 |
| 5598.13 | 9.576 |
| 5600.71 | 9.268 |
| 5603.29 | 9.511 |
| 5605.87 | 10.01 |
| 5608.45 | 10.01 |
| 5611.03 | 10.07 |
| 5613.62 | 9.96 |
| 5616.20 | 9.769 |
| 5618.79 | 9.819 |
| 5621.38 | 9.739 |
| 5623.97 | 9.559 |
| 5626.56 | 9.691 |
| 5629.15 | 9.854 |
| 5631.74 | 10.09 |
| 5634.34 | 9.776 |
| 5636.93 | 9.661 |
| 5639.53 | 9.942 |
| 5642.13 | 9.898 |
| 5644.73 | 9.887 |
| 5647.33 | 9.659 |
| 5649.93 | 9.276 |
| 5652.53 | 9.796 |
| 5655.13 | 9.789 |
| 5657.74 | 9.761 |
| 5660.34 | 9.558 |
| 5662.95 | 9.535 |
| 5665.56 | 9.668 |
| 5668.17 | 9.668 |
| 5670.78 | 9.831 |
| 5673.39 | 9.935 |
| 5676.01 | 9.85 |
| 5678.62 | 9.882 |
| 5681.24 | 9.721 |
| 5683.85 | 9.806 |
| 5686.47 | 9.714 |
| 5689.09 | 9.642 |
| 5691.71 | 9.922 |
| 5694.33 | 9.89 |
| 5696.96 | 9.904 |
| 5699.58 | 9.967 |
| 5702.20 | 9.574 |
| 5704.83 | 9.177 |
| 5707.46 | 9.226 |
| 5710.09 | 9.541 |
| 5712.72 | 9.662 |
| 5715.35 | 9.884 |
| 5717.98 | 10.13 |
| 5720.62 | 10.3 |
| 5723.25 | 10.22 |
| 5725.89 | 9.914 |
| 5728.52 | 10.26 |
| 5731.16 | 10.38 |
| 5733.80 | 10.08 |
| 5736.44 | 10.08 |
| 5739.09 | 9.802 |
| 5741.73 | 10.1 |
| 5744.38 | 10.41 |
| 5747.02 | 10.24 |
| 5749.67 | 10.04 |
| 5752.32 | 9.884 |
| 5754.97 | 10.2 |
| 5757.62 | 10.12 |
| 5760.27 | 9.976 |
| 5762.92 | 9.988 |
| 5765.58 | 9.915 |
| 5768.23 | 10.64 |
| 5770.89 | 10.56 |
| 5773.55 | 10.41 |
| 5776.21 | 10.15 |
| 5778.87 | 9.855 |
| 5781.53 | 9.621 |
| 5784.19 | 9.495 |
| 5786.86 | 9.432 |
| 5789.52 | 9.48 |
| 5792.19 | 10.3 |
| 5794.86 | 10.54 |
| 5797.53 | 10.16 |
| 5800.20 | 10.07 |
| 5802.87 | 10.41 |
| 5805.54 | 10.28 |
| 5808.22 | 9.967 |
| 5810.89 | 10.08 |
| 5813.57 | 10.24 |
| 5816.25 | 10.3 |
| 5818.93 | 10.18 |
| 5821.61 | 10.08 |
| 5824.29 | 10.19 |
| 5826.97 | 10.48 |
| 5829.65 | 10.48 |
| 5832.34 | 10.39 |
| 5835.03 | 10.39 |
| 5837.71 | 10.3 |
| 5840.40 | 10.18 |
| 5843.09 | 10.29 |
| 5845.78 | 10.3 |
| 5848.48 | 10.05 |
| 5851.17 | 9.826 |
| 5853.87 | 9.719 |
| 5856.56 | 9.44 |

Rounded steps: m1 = 0.282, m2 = 0.146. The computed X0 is 0.37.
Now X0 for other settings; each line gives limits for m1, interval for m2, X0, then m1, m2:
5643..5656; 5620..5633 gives 0.19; 0.215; 0.179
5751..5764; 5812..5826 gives 0.20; 0.112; 0.073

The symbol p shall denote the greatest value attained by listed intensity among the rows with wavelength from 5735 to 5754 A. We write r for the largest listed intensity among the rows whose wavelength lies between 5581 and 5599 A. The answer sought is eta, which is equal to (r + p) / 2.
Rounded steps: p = 10.41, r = 9.845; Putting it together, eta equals 10.1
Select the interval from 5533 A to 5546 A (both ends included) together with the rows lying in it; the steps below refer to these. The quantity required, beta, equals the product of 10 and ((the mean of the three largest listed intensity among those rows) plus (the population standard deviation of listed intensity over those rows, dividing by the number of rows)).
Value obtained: 100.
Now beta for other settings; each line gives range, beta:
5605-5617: 101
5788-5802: 107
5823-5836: 106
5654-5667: 98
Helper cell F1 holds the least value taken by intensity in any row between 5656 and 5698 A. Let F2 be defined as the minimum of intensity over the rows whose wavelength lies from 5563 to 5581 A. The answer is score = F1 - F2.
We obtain 0.3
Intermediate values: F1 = 9.535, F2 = 9.246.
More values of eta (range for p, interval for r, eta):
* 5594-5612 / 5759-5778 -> 10.4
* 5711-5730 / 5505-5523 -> 10.2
